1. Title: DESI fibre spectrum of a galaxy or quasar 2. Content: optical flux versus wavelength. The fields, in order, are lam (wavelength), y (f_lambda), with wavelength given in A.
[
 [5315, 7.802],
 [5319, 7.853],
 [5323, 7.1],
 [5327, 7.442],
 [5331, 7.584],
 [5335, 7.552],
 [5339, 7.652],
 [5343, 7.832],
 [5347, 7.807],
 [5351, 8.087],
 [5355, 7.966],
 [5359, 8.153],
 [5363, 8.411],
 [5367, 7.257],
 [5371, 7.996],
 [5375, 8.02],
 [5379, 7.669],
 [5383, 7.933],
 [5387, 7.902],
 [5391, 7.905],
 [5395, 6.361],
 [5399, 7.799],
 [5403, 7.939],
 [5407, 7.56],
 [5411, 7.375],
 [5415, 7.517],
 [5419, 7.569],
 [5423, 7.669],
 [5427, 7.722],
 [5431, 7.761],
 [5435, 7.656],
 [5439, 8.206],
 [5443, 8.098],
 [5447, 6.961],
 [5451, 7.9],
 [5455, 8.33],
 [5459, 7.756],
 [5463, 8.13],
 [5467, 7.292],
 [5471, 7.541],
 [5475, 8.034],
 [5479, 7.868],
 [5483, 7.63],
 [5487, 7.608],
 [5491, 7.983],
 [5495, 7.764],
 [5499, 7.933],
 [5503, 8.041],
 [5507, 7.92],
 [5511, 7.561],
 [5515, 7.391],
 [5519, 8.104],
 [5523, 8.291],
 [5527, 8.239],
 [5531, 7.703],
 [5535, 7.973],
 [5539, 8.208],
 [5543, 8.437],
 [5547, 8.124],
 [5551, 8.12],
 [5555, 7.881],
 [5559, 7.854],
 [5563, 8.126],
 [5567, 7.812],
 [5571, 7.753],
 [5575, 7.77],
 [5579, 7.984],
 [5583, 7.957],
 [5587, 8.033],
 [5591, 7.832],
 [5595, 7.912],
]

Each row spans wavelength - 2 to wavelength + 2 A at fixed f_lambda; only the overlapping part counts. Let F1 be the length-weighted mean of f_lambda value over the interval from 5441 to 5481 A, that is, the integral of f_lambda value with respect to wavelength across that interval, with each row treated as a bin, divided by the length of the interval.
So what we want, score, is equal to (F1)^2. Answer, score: 60.7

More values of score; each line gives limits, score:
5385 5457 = 59.0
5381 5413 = 57.7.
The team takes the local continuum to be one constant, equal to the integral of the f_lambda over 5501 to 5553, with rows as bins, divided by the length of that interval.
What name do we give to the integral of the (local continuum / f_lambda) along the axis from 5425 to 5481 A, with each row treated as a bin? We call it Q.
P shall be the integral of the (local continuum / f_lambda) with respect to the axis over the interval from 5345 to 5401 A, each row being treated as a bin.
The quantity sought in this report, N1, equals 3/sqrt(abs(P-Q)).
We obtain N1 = 9.0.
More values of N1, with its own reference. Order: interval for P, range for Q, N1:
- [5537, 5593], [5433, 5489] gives 2.4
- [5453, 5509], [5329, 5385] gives 16.1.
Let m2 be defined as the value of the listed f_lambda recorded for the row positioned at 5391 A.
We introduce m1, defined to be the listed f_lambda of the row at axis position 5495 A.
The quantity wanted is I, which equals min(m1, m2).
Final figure 7.76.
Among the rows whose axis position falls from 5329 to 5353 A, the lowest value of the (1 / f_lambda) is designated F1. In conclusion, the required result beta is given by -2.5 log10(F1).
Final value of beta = 2.27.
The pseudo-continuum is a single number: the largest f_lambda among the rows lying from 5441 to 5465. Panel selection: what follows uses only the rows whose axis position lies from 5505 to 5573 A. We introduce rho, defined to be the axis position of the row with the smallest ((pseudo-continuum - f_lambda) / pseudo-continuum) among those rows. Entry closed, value 5543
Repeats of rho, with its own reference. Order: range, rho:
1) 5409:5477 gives 5455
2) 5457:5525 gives 5523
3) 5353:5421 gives 5363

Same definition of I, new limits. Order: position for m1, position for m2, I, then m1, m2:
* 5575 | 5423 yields 7.67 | 7.77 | 7.669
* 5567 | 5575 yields 7.77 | 7.812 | 7.77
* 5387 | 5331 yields 7.58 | 7.902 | 7.584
